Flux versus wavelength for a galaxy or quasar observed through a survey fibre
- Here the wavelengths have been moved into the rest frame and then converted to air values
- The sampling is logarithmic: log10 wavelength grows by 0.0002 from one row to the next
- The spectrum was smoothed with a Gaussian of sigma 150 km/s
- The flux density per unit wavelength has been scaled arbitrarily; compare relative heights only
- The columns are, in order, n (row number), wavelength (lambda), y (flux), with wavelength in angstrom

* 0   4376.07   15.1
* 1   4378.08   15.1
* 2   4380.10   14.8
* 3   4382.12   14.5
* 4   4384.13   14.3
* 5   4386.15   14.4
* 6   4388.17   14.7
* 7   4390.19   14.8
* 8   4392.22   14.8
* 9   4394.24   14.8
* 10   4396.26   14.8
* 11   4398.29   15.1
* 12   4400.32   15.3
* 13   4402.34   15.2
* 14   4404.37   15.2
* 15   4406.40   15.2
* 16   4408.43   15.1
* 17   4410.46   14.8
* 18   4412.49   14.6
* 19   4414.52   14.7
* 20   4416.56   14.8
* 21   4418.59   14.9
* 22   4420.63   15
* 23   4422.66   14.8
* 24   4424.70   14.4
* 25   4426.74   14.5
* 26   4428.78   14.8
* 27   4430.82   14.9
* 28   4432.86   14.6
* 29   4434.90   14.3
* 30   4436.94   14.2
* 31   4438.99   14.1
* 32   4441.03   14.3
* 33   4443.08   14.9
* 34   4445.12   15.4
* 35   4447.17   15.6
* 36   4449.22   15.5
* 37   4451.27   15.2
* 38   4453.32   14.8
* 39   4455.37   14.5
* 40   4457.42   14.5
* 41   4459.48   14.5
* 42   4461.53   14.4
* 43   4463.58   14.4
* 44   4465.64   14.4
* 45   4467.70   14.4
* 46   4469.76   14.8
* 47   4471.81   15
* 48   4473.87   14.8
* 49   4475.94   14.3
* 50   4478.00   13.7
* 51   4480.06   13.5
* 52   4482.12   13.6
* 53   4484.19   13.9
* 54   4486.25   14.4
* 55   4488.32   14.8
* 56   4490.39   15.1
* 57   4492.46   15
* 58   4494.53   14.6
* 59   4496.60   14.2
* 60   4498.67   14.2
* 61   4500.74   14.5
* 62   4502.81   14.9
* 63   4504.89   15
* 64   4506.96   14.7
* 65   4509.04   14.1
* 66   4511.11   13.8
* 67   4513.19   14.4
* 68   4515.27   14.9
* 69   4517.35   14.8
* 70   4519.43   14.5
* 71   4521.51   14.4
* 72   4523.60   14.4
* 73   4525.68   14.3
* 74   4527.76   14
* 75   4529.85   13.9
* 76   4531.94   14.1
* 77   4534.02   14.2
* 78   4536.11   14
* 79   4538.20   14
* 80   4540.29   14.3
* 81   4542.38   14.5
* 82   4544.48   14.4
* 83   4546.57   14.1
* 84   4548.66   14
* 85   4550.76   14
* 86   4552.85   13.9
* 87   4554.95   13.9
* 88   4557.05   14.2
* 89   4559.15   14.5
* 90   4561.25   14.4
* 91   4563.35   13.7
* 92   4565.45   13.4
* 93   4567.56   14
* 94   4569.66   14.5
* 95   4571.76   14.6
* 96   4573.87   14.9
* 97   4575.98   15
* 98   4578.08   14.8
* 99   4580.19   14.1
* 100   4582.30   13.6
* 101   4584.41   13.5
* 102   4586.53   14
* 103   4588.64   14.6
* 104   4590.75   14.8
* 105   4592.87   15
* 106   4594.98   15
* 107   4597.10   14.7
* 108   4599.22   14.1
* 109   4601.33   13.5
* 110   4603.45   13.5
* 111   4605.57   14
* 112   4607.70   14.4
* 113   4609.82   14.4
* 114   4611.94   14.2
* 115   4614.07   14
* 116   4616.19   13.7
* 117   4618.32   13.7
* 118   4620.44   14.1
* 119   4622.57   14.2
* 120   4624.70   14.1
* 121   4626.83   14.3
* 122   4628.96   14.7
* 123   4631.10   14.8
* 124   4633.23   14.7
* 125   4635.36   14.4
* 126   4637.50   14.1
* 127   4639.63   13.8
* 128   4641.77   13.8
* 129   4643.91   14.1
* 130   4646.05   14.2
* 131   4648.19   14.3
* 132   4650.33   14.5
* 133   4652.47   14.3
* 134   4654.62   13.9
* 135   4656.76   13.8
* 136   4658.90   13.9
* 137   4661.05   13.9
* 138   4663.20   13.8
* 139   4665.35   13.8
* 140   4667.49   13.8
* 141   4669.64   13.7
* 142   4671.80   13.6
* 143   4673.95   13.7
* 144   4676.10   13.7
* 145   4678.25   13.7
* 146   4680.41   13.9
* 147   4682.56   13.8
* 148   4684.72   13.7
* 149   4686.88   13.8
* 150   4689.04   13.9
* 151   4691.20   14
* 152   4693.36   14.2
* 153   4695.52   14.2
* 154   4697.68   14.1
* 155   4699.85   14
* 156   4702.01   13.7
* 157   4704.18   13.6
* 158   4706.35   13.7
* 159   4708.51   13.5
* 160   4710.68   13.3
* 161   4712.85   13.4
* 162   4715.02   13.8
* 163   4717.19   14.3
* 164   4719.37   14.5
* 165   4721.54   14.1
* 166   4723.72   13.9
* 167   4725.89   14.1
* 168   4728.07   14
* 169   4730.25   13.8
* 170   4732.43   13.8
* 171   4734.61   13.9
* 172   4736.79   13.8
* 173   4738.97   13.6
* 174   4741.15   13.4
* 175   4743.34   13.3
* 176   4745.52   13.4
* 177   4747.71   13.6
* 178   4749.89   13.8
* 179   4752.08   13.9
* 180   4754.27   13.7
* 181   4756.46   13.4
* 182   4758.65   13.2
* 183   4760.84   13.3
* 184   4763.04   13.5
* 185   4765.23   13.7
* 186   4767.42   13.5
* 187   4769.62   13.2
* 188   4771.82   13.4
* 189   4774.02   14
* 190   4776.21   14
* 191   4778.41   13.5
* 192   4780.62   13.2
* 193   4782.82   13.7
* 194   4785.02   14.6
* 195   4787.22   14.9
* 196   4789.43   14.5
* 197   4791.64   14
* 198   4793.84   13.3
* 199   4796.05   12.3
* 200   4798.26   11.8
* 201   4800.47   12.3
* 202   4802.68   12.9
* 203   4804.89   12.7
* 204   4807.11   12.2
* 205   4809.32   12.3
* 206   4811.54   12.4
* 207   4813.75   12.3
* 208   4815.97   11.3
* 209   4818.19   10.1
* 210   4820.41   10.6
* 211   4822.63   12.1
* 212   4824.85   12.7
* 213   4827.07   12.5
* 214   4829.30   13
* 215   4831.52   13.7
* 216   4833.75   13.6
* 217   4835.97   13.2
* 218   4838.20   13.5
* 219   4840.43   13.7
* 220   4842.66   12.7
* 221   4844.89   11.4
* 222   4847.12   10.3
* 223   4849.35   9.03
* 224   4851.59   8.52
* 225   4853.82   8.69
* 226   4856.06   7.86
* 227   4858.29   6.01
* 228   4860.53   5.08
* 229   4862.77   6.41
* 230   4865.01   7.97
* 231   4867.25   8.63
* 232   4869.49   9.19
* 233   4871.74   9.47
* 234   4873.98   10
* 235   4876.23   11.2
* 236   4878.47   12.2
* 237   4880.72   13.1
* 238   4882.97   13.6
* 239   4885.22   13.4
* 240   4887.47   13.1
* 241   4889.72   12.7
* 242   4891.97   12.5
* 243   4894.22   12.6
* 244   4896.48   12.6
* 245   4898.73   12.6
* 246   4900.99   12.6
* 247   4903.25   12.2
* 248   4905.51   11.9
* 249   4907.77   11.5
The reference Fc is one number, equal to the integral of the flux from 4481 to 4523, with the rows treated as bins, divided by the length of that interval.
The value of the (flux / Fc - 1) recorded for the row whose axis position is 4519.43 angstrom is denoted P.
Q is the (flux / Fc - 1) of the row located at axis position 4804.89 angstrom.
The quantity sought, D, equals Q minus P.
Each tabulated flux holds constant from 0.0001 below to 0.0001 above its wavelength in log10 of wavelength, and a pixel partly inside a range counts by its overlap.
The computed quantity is -0.12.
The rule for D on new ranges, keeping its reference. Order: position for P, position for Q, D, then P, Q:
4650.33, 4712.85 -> -0.08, 0.00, -0.07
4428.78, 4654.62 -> -0.06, 0.02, -0.04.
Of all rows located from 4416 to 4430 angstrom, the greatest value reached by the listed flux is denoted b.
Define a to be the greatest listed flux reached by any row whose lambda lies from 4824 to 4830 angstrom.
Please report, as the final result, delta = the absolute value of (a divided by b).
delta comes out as 0.87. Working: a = 13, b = 15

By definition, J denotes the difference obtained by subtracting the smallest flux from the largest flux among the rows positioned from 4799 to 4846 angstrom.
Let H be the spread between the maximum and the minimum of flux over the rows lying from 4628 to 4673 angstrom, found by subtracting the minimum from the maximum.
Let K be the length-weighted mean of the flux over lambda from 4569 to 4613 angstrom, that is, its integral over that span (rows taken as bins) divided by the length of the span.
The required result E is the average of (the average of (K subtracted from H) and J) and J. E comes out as -0.59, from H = 1.2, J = 3.6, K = 14.3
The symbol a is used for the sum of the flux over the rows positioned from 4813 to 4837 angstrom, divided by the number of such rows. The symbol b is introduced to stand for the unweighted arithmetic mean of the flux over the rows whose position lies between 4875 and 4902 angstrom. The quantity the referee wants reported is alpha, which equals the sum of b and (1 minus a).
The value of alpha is 1.40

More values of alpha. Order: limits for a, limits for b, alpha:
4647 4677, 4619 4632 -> 1.46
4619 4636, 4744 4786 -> 0.20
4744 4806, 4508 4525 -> 1.94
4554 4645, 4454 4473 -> 1.32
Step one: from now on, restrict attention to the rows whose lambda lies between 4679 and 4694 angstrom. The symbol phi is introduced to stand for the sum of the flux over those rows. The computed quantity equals 97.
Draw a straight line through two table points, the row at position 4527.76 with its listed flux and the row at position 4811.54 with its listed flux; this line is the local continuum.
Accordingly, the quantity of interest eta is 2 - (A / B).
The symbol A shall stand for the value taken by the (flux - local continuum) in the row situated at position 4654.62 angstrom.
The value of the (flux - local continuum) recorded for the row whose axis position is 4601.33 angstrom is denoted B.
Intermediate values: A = 0.6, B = -0.1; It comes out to 9.2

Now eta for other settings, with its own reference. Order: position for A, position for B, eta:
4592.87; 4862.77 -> 2.2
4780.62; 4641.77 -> 0.6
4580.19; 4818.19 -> 2.2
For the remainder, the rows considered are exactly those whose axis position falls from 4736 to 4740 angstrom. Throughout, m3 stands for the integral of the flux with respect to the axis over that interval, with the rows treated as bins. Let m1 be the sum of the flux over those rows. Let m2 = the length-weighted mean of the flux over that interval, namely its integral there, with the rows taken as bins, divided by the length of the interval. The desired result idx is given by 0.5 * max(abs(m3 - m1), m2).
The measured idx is 13.7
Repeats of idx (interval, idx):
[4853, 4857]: 8.2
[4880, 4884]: 13.4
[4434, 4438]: 14.2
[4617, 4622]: 20.9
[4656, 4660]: 13.9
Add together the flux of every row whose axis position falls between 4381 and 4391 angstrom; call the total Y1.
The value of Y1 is 73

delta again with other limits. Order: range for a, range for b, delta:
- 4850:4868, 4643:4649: 0.61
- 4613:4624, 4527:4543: 0.98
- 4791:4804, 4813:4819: 1.14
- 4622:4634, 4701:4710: 1.08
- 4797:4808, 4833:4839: 0.95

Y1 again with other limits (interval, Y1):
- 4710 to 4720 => 69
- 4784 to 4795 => 71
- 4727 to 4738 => 69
